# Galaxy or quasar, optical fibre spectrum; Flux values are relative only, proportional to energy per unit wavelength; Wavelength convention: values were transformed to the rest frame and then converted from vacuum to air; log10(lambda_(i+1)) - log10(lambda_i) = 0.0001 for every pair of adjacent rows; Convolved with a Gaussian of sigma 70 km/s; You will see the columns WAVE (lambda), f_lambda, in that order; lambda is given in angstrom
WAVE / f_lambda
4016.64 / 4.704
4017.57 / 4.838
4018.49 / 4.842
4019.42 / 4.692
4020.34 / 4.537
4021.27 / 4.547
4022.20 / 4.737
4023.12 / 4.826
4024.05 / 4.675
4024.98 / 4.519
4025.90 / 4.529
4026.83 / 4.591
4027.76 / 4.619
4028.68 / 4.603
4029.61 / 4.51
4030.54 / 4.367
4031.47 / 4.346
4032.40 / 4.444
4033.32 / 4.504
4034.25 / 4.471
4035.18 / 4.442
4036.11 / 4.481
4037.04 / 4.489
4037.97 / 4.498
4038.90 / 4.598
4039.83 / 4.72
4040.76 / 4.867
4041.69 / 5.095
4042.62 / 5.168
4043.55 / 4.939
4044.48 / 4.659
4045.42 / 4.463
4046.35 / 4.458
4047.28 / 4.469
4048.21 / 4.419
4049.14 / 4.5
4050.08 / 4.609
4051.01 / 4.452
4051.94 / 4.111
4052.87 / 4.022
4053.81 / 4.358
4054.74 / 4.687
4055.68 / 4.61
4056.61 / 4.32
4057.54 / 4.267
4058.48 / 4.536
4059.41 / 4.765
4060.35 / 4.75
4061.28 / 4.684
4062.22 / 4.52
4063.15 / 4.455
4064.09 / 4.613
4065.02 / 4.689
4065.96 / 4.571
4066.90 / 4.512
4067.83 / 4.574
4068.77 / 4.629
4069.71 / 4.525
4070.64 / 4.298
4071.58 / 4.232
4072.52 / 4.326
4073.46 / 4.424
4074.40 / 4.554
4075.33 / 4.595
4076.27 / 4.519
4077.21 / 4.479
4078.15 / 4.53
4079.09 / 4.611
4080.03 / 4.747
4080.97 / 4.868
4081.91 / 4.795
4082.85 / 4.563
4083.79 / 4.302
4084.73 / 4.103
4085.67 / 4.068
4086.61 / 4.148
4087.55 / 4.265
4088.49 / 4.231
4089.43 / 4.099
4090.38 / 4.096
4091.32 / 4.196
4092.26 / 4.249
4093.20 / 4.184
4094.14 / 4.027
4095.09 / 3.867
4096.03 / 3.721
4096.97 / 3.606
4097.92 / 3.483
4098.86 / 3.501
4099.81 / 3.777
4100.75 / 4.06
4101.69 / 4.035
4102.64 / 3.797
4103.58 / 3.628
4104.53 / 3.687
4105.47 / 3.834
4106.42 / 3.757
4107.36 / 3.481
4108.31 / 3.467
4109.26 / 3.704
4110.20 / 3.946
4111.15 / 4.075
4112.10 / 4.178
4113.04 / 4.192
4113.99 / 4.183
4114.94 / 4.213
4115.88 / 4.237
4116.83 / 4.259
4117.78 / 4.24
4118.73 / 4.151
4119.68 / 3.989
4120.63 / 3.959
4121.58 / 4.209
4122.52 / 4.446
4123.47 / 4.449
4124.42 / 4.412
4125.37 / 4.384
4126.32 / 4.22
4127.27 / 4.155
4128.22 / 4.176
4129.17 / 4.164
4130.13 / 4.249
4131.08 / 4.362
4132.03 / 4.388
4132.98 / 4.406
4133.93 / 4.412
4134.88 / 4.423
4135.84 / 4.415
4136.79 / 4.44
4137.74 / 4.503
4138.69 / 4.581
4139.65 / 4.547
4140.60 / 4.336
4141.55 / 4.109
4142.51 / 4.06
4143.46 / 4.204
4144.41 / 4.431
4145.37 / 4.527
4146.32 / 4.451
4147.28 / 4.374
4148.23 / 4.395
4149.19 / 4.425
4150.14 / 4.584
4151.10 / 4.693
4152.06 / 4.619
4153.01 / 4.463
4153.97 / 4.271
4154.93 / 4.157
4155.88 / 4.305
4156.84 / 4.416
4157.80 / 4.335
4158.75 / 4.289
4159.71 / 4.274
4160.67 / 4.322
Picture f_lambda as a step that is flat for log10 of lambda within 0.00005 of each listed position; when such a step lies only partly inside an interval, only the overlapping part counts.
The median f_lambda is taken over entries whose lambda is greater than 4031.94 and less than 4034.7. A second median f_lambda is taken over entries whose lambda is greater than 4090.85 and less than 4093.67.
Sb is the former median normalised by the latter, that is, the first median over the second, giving 1.07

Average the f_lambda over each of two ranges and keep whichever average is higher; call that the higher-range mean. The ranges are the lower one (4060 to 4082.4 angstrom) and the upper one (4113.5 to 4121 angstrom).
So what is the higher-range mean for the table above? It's 4.56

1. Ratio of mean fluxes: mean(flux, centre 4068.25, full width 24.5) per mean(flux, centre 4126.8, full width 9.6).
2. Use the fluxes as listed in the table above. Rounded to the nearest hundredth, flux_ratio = 1.05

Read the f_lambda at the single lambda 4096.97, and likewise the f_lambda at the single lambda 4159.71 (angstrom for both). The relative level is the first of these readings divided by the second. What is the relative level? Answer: 0.84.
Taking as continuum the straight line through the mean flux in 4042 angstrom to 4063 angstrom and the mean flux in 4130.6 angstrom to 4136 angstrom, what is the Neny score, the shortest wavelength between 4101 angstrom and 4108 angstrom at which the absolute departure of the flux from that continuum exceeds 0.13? 4101.69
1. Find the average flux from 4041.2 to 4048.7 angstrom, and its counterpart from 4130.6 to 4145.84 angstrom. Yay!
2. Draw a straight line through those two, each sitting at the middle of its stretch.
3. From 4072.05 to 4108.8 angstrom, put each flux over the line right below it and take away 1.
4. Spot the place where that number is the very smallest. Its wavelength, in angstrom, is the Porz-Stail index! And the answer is 4097.92 angstrom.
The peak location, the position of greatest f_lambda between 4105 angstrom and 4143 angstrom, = 4138.69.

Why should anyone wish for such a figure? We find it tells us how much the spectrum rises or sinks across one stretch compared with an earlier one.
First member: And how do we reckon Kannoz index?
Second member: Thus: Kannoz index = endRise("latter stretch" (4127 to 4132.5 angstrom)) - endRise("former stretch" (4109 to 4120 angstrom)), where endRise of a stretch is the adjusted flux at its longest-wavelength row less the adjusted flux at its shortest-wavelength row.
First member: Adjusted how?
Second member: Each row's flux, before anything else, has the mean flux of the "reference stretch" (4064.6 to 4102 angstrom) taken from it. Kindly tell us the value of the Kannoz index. -0.05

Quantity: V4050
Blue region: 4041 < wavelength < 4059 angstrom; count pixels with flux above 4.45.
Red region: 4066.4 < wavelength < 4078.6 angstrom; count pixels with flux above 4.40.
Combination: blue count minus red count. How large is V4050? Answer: 3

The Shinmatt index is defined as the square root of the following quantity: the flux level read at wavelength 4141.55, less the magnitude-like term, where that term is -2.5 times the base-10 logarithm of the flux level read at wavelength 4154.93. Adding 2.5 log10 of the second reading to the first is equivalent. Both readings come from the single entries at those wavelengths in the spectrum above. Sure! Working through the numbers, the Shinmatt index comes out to 2.38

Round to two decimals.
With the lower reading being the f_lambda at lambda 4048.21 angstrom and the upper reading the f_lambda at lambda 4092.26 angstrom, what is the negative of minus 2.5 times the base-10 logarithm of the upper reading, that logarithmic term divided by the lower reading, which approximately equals 0.36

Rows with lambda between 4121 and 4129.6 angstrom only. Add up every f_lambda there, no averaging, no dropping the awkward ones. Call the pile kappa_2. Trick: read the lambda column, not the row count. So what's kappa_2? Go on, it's 39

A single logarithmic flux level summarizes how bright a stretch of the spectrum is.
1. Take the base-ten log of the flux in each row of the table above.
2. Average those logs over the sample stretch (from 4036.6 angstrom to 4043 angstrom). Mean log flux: 0.678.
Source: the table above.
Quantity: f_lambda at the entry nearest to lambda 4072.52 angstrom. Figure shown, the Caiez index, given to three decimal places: 4.326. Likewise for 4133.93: 4.412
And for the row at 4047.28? 4.469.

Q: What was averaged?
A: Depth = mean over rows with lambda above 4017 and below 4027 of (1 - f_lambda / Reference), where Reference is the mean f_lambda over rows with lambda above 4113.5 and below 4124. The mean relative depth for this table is -0.11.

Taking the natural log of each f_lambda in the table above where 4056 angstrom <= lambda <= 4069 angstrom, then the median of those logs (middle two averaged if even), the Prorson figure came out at 1.52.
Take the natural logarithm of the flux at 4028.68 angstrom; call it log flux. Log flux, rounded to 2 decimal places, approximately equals 1.53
